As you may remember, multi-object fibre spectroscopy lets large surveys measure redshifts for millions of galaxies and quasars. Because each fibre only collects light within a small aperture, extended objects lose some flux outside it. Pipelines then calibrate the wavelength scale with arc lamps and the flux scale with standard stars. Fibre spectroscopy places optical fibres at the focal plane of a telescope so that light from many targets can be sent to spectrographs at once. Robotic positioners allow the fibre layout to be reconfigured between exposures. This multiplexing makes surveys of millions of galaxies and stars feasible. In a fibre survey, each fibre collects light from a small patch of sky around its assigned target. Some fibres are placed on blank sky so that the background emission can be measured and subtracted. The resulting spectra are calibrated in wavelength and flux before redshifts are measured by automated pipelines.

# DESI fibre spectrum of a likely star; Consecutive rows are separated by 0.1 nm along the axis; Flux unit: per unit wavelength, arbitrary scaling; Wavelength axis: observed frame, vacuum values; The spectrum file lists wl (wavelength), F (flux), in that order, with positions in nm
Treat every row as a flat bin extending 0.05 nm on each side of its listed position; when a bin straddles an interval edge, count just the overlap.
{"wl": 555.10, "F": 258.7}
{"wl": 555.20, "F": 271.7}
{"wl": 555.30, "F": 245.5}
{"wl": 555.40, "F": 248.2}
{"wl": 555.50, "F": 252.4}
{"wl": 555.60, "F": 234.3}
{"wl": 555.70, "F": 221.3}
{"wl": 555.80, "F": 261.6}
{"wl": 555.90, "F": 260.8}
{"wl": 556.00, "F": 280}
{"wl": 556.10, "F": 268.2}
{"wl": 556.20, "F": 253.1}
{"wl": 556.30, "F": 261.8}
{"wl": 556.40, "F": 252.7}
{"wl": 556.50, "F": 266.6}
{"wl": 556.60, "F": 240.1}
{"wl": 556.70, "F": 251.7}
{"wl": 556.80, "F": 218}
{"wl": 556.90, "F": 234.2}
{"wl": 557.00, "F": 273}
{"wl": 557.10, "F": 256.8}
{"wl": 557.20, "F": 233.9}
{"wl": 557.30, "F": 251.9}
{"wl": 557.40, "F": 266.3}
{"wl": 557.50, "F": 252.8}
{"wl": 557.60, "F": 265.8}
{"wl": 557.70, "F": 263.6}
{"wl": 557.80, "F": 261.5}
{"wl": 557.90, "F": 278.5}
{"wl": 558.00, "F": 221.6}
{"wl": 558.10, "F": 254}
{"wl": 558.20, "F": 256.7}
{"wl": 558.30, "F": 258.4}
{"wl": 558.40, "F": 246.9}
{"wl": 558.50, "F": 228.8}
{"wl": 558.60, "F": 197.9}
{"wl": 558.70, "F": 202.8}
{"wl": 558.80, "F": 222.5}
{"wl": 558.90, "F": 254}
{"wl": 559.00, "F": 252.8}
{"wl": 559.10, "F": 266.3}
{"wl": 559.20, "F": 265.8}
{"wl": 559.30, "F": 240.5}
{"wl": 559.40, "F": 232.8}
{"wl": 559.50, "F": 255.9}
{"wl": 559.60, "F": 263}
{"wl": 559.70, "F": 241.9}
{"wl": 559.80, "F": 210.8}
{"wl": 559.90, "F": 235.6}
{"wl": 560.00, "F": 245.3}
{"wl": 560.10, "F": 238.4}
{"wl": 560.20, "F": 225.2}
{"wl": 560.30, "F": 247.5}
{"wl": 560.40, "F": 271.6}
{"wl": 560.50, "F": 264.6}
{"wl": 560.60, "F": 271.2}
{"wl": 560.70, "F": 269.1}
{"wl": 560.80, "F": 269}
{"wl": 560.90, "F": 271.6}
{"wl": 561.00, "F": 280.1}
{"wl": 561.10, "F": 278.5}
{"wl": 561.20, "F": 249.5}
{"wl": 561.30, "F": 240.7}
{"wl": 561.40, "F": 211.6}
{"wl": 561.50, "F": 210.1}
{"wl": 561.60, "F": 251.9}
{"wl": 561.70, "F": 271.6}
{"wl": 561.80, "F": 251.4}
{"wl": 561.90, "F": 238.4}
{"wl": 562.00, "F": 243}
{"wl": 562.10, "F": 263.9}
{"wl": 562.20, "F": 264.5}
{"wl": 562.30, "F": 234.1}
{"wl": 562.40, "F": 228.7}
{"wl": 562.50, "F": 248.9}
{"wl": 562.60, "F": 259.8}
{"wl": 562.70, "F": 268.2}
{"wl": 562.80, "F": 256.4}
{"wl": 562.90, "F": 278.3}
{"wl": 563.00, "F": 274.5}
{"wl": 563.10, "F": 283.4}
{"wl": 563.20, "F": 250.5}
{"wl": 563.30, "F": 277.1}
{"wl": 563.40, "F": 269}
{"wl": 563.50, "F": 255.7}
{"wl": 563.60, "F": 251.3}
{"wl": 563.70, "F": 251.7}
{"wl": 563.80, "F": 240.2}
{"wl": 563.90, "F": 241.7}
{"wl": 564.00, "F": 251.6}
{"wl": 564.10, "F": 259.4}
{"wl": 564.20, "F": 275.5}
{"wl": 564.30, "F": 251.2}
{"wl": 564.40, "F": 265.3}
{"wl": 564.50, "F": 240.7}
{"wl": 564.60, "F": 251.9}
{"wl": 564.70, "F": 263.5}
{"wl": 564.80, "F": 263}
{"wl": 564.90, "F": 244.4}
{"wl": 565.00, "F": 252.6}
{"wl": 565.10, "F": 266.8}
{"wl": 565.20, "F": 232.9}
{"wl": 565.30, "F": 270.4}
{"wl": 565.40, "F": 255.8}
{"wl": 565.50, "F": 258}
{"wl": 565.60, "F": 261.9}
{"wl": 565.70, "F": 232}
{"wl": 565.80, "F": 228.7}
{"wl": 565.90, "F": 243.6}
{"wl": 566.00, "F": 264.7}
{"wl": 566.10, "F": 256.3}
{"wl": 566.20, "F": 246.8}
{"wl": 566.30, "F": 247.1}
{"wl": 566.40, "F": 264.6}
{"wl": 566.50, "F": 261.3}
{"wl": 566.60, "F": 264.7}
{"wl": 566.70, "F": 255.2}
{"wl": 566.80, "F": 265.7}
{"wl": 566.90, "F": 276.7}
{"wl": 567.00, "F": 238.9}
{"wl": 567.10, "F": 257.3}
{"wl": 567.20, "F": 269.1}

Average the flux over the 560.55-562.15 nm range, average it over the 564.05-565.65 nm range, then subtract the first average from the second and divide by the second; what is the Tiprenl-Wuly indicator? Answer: 0.01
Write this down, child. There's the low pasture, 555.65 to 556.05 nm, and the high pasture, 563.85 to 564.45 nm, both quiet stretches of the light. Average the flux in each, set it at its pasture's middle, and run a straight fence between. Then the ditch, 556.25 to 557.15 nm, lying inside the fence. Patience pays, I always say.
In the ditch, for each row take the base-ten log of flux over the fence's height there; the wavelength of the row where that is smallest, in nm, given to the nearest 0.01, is 556.80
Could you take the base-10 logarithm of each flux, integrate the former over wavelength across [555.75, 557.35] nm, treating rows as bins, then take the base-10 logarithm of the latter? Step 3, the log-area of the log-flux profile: 0.5851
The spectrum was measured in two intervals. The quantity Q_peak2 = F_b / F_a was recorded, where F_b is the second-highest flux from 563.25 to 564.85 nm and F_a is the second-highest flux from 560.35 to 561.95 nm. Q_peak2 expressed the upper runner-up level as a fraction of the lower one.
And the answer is 0.989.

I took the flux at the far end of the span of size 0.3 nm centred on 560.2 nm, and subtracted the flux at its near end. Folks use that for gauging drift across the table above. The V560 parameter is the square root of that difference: 3.0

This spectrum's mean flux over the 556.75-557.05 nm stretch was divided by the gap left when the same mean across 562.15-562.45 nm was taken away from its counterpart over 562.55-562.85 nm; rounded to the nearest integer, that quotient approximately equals 13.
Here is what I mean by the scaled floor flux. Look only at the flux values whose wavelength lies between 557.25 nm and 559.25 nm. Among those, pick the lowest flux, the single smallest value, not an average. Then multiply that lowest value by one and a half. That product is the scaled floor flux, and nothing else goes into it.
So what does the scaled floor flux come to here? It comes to 297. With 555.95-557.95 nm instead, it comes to 327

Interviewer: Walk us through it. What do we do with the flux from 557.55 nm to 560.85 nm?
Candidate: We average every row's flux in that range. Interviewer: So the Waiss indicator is 248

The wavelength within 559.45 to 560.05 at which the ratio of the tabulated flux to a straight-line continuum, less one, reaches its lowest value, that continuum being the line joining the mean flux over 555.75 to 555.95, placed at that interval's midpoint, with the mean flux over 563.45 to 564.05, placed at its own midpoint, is 559.80 nm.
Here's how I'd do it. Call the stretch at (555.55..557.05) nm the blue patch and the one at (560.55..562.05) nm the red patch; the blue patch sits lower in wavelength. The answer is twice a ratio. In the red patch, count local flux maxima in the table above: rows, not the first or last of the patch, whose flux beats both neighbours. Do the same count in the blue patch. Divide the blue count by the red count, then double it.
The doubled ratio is 5.0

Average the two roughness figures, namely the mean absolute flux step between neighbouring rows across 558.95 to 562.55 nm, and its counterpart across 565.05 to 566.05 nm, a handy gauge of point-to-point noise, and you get 16.2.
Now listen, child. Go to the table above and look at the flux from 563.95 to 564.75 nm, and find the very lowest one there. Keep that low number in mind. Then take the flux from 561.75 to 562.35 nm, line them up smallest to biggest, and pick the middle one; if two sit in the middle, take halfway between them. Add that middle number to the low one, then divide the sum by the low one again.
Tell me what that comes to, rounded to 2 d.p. 2.03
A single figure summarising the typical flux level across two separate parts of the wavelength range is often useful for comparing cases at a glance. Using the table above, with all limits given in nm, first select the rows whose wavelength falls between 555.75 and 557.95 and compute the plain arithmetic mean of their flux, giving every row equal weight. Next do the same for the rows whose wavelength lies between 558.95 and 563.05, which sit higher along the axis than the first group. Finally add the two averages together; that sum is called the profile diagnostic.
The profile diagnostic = 509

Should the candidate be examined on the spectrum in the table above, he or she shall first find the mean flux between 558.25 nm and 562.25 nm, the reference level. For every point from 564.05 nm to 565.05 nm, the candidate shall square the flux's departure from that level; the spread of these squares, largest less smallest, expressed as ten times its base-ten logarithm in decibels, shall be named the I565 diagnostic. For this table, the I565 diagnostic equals 28.8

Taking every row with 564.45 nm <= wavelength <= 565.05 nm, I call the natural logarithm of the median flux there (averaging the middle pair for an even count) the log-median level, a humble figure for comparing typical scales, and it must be 5.53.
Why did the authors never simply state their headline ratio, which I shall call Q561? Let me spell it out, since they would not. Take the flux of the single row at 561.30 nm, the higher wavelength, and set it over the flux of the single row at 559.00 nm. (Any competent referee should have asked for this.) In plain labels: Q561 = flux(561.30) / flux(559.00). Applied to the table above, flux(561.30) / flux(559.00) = 0.95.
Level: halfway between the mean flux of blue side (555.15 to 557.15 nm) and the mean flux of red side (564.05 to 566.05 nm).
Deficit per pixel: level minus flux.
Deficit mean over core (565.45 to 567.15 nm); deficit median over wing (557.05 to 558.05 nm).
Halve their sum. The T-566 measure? -3.4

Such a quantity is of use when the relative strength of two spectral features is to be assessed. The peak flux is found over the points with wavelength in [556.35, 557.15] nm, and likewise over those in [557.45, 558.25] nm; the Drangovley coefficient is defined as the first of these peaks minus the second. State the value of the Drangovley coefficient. -5.5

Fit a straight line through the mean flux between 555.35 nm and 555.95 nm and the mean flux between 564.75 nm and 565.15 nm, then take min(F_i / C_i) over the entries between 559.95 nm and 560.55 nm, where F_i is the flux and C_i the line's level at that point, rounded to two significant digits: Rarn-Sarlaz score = 0.90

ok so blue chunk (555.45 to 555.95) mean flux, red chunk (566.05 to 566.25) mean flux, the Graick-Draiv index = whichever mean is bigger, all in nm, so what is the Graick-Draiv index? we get 252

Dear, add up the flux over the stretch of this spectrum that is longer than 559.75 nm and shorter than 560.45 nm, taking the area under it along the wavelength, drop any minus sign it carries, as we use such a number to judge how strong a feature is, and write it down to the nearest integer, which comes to 167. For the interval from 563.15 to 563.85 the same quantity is 180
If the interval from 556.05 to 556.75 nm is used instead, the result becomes 179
